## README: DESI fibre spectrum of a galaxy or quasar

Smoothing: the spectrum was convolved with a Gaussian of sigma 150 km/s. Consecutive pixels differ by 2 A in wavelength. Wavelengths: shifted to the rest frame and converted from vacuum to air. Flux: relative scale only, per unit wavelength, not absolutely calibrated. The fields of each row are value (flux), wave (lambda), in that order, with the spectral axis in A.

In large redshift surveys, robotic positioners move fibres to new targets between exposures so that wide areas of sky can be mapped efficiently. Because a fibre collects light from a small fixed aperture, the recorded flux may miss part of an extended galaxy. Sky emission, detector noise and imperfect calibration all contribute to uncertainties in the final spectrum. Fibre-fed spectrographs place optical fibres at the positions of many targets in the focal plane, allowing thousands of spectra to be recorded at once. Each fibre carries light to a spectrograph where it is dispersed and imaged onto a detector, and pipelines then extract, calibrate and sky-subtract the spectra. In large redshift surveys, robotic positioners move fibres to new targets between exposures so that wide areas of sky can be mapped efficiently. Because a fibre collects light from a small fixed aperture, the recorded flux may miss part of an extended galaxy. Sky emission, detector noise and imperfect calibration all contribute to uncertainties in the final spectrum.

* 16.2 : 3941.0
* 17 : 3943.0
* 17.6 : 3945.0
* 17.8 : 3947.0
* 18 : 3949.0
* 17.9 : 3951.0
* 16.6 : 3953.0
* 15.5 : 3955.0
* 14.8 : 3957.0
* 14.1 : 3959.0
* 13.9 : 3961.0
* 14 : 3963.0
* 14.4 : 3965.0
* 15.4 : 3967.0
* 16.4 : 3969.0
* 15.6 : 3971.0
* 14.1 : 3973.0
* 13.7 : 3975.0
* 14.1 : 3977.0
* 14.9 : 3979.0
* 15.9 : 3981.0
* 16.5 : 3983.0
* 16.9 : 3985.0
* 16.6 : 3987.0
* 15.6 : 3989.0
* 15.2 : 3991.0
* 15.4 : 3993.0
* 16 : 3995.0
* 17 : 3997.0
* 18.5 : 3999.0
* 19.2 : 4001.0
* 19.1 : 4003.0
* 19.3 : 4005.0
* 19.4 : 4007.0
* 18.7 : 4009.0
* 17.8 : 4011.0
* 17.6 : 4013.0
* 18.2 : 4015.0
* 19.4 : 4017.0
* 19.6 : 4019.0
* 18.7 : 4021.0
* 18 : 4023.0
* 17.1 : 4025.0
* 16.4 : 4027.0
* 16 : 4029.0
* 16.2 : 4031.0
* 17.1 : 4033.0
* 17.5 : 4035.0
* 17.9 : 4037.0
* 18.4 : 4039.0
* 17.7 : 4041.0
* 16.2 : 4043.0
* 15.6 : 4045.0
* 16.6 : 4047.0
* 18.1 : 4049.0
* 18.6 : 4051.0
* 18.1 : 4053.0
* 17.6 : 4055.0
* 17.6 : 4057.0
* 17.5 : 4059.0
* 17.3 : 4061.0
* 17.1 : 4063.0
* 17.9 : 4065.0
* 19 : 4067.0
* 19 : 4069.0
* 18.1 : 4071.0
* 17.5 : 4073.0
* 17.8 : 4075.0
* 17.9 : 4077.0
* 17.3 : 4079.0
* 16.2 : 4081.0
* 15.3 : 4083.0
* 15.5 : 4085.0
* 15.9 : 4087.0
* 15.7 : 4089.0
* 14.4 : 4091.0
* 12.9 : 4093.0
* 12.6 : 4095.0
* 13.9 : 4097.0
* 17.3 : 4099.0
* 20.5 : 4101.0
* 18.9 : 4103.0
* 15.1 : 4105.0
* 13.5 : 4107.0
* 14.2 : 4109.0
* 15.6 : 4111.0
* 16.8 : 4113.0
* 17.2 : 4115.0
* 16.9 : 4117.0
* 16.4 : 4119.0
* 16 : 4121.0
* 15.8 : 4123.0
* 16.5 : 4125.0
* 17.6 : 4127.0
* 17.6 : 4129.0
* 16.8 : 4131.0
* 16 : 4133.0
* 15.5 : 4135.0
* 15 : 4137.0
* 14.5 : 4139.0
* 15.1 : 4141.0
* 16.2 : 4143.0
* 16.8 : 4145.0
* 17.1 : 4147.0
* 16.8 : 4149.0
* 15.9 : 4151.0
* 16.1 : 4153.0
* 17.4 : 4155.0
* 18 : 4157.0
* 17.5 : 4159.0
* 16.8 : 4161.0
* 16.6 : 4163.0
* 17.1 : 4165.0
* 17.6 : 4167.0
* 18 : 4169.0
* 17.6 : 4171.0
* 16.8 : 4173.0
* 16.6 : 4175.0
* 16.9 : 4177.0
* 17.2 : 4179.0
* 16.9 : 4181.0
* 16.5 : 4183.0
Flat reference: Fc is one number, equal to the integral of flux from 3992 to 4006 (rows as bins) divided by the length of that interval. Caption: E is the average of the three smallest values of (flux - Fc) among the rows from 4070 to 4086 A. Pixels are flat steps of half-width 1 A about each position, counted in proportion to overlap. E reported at -2.1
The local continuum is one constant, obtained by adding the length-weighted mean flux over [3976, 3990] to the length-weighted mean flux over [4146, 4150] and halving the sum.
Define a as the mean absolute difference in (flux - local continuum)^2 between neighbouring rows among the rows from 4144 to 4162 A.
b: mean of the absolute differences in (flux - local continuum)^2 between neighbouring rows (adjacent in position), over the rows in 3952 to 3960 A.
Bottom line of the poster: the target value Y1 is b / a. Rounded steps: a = 0.7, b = 1.7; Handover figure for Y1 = 2.3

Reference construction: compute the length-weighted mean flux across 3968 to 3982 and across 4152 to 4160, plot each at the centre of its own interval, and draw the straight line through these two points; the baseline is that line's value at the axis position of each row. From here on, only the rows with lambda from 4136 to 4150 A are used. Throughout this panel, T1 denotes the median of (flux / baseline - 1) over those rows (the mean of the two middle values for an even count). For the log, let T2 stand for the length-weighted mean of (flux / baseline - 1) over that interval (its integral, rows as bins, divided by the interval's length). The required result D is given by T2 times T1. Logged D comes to 0.004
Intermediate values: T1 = -0.05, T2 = -0.07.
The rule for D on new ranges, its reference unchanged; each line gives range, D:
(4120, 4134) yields 0.000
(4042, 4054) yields 0.008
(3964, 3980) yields 0.000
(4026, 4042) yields 0.009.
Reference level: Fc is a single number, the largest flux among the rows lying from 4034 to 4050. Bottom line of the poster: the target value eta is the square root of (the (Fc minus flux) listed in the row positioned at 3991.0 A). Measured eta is 1.8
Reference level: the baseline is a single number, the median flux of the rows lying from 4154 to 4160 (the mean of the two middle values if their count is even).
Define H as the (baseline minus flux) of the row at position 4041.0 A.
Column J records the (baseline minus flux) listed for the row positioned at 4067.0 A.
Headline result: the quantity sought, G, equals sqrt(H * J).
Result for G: 0.5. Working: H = -0.2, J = -1.5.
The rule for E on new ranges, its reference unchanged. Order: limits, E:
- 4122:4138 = -2.4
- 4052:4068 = -0.5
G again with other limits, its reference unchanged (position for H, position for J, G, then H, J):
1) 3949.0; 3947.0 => 0.4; -0.5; -0.3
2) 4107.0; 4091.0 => 3.5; 4.0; 3.1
